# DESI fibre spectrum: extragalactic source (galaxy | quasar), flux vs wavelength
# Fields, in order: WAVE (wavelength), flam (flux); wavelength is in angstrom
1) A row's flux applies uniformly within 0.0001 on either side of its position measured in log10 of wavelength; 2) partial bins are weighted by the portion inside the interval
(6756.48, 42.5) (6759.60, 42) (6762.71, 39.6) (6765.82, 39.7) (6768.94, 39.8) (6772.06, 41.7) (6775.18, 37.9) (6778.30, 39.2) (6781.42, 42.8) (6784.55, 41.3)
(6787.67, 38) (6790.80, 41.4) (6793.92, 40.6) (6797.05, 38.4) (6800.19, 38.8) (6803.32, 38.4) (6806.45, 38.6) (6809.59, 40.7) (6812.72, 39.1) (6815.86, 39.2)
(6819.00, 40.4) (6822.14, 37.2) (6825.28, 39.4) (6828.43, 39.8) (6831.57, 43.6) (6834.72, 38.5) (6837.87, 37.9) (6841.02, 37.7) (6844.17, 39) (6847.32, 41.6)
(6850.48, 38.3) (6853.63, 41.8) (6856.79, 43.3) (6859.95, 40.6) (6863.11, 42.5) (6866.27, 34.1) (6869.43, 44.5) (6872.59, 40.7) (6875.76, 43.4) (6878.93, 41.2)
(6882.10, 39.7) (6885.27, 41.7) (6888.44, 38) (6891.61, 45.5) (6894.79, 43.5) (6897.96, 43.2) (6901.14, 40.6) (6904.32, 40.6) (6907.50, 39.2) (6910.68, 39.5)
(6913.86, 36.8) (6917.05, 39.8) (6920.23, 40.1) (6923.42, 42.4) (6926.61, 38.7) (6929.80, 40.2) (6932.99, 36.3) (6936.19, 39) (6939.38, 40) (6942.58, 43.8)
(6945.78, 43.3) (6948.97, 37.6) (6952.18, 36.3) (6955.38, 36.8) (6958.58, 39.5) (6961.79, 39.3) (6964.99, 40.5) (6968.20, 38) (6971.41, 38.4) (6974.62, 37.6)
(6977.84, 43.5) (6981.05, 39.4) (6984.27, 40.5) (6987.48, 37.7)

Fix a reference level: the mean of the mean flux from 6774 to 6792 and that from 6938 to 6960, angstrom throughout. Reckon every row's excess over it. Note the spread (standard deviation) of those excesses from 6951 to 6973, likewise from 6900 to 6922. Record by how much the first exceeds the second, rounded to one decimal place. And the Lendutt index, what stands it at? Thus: 0.2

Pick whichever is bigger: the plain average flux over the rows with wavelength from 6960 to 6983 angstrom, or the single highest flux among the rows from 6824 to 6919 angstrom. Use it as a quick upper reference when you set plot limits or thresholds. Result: 45.5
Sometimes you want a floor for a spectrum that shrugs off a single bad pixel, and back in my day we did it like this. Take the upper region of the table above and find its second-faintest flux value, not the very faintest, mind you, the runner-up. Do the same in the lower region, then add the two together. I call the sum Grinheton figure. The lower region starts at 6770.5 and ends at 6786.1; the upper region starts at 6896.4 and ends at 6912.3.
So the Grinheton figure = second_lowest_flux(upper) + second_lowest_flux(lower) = 78.7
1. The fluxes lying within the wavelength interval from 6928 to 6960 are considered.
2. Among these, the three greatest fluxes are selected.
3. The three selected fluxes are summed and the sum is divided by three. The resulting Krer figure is 42.4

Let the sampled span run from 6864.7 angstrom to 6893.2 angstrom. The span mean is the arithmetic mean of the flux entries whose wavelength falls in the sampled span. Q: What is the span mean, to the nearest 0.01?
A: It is 40.98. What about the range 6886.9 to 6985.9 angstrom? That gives 39.93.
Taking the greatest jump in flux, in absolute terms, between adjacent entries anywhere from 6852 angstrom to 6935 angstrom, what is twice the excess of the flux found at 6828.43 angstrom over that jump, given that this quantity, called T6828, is 59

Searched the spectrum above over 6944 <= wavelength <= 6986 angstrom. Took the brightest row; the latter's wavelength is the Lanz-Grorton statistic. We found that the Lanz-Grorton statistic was 6977.84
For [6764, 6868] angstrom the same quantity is 6831.57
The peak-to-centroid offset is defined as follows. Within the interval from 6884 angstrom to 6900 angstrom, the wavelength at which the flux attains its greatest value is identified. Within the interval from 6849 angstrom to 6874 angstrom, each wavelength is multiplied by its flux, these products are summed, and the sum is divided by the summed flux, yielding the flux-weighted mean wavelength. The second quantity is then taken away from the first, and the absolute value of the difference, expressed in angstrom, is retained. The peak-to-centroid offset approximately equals 30.1 angstrom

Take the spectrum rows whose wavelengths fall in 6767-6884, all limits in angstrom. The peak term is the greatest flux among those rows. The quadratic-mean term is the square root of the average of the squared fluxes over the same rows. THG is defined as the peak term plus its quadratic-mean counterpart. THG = 84.6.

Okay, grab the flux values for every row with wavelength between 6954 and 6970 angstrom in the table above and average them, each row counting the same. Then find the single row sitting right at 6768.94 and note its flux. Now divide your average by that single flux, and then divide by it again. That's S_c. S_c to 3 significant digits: 0.0245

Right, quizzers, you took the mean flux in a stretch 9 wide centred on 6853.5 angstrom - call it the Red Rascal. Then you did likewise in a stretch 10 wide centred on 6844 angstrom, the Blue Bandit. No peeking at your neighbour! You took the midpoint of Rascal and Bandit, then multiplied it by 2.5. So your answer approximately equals 101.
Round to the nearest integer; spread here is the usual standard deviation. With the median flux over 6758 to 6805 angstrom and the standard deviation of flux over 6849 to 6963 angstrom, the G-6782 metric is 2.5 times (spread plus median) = 106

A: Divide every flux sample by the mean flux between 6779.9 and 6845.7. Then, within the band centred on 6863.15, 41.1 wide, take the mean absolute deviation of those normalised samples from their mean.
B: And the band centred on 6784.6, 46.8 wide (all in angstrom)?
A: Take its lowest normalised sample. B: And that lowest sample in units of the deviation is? 19.6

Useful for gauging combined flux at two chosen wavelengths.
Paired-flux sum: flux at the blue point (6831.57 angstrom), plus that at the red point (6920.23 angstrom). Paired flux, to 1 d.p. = 83.7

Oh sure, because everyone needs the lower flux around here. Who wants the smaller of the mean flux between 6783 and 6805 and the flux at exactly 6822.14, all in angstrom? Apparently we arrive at 37.2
